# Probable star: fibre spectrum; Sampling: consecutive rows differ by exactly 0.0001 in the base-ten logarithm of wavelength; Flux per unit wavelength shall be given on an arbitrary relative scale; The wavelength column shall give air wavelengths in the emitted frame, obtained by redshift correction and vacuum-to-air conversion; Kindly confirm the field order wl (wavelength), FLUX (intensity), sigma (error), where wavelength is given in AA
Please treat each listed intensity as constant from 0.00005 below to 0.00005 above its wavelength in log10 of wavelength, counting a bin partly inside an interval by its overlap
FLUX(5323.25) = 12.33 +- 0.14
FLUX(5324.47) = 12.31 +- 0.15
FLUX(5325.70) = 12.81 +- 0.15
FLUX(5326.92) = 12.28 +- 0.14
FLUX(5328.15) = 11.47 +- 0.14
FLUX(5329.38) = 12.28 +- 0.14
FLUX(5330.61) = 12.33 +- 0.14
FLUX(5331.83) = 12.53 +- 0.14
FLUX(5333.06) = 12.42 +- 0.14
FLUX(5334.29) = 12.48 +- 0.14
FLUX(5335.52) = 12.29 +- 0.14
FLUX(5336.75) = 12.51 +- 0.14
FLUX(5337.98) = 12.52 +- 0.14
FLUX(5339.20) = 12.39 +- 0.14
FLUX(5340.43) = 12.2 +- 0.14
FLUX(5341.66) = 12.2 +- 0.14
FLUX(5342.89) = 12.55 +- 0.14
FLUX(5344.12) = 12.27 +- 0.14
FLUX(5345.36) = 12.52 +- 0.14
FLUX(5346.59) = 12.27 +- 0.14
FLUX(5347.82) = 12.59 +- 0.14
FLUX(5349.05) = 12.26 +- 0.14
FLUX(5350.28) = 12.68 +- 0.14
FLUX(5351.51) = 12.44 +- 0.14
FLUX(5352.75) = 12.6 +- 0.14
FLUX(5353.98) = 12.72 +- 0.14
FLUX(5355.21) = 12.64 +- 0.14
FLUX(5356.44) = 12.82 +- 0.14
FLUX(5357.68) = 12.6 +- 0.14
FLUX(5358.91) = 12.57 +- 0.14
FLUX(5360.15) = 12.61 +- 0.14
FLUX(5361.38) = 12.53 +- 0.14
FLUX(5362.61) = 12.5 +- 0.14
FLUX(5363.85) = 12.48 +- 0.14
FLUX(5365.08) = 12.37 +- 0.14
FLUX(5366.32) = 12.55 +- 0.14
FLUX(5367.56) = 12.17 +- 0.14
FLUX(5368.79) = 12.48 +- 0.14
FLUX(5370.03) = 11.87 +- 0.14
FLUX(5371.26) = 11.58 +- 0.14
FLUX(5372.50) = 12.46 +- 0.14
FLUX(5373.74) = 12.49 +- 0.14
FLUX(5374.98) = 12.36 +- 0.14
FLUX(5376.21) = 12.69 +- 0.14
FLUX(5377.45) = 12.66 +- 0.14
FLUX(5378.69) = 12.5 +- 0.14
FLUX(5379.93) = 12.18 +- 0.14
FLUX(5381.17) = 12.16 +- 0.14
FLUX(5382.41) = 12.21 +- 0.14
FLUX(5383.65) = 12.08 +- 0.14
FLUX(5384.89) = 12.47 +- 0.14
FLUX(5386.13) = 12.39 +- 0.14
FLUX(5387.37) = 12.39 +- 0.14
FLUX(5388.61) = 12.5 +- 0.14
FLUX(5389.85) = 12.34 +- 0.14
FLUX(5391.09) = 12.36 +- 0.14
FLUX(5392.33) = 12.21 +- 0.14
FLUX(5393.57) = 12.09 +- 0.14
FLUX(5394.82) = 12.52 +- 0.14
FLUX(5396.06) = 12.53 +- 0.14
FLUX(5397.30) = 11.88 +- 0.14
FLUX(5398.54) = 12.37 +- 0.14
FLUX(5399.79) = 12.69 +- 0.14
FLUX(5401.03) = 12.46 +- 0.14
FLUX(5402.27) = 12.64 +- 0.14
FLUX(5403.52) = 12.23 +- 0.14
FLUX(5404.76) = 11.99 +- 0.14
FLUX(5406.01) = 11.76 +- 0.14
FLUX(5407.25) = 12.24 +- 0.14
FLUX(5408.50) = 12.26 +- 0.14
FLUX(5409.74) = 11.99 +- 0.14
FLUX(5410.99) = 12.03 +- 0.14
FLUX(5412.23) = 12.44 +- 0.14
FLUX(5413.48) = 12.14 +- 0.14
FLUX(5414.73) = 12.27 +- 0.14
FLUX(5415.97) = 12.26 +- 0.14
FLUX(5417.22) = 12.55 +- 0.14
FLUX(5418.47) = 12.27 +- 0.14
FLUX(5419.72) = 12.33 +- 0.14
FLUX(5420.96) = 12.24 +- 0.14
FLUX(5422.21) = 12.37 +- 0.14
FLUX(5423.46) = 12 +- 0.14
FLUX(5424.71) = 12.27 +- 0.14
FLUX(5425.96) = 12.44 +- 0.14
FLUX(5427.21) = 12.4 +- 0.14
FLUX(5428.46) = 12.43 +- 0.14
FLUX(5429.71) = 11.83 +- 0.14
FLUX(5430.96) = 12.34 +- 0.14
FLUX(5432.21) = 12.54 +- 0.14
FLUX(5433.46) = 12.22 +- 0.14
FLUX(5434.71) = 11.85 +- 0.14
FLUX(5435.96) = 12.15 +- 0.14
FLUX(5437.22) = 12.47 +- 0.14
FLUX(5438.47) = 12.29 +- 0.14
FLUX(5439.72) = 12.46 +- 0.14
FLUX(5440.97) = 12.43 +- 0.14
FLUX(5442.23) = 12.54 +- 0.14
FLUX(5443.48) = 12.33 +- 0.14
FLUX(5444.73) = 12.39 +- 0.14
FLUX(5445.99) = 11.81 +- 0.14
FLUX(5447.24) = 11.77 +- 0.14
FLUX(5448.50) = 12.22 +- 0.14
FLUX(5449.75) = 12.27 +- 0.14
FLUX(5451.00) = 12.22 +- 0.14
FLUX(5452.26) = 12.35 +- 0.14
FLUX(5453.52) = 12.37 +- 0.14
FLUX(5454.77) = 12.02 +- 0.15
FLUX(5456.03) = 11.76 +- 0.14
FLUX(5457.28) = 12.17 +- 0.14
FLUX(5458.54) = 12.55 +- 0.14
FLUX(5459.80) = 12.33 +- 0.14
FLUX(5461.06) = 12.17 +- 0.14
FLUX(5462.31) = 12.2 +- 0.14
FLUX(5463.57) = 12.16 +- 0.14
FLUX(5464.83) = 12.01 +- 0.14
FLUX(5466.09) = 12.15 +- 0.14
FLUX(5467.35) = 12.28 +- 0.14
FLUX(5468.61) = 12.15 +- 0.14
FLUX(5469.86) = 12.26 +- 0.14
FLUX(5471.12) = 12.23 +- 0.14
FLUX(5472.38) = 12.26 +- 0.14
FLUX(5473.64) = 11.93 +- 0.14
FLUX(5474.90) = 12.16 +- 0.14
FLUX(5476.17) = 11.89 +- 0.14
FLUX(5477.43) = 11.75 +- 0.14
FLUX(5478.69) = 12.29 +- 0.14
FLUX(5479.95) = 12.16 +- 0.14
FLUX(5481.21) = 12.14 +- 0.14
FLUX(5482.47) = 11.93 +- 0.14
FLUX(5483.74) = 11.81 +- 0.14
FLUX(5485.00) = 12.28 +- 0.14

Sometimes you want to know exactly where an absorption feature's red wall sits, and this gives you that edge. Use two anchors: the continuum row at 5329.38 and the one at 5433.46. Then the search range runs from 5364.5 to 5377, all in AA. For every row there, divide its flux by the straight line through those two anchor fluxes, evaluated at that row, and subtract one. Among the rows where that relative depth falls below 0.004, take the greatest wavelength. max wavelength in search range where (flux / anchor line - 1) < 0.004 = 5371.26 AA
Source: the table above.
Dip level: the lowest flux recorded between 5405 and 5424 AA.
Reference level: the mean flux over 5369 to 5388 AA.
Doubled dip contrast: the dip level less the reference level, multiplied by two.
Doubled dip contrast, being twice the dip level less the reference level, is -1.08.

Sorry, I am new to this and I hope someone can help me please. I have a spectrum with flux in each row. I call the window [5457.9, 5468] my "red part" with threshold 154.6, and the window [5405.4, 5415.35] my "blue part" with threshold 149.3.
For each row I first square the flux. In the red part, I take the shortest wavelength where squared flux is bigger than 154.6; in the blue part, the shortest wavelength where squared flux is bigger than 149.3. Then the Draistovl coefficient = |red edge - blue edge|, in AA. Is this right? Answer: 51.3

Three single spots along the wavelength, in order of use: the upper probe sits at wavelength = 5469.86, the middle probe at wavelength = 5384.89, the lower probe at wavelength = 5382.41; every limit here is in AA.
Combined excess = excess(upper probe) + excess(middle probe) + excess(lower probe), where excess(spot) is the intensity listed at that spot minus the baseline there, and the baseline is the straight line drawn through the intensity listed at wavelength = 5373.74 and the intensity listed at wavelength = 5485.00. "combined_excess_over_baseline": -0.3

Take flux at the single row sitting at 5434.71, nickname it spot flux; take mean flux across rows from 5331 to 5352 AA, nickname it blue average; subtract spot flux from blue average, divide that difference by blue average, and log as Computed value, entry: 0.046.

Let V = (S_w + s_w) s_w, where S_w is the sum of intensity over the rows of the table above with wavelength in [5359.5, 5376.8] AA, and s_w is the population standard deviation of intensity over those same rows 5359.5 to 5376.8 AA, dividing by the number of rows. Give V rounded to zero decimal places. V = 51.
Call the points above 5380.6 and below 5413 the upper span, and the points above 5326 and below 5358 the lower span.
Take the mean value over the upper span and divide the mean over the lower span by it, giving 1.01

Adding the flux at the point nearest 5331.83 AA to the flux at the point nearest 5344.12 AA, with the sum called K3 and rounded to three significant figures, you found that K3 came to 24.8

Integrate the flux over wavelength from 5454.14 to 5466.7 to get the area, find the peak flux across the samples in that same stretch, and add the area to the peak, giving 165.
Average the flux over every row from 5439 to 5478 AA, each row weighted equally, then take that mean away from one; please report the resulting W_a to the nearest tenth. -11.2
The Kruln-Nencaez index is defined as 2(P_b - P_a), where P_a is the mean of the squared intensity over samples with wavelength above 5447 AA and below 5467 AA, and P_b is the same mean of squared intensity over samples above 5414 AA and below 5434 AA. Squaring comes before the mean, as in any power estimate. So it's 6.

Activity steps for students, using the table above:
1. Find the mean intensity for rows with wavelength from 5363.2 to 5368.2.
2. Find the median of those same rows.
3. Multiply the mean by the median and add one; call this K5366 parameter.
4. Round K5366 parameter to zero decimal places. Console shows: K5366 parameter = 155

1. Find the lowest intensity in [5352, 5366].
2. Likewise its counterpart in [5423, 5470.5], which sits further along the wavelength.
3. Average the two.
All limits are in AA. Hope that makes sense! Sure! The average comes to 12.1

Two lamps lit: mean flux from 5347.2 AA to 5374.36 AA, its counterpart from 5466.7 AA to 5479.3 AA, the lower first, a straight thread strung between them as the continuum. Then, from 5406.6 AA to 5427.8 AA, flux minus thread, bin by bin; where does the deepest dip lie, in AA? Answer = 5409.74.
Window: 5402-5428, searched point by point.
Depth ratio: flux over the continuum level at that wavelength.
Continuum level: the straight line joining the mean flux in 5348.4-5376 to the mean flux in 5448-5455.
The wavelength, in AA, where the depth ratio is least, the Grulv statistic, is 5406.01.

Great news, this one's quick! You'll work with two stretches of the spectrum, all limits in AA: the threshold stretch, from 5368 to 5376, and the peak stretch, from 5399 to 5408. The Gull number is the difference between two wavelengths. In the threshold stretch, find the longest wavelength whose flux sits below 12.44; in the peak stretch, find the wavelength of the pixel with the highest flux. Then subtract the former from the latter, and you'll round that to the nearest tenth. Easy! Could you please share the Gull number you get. 24.8 AA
